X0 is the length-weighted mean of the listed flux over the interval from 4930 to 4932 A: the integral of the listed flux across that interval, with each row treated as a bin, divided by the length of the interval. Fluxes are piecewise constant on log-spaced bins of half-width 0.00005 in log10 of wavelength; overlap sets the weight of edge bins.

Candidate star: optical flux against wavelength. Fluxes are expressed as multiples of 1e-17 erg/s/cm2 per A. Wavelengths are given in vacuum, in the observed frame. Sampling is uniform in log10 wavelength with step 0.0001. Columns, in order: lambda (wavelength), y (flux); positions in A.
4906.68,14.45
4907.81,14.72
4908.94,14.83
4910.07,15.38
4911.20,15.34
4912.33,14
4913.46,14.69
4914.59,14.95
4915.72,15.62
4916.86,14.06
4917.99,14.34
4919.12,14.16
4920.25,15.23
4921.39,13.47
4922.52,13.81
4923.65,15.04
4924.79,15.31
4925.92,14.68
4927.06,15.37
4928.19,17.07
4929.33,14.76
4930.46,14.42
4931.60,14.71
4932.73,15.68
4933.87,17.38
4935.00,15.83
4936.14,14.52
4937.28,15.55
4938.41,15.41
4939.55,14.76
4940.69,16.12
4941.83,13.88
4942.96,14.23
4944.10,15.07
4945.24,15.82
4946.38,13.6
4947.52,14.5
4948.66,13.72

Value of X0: 14.5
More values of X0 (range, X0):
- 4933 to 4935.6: 16.5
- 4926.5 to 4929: 16.1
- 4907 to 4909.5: 14.7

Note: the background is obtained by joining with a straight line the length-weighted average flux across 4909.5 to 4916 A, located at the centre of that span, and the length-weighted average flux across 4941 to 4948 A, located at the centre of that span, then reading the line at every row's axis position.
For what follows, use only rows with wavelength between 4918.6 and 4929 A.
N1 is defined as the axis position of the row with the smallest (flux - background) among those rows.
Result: 4921.39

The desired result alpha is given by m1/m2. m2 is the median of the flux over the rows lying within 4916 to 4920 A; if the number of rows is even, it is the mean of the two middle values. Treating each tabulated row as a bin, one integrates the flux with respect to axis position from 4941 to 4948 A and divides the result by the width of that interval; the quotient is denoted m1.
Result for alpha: 1.03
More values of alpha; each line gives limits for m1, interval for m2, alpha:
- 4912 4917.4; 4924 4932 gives 1.00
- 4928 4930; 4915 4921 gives 1.09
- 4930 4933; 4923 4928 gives 0.98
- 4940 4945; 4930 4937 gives 0.98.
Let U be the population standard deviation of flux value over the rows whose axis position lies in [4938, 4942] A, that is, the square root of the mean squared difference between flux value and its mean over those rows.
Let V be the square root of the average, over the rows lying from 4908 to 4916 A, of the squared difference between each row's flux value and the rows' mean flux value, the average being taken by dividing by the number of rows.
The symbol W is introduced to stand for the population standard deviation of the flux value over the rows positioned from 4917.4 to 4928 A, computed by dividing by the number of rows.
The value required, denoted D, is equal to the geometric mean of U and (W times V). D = 0.52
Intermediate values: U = 0.83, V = 0.50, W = 0.65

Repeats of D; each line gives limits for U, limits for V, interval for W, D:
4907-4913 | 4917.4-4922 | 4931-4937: 0.57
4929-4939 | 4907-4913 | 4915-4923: 0.56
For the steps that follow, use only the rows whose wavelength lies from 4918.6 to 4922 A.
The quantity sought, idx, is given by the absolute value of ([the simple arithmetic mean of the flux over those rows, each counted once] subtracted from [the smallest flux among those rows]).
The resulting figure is 0.8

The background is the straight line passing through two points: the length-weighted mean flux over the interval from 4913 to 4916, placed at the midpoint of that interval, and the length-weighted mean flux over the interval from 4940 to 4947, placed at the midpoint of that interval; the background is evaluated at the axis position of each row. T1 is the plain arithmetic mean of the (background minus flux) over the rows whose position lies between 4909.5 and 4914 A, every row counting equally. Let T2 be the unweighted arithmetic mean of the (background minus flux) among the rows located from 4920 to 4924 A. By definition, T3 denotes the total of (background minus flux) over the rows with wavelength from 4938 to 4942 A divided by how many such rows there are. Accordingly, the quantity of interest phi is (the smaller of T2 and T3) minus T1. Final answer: -0.5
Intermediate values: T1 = 0.24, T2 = 0.6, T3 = -0.2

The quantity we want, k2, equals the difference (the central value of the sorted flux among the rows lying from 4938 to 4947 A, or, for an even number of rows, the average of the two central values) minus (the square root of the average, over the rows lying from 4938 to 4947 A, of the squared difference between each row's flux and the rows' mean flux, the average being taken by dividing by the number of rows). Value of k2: 14.1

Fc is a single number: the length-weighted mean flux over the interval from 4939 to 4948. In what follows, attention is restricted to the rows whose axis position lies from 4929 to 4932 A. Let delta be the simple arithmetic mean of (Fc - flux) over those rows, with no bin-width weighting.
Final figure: 0.1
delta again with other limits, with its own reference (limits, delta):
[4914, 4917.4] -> -0.1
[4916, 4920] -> 0.6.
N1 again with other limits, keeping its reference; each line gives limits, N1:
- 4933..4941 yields 4936.14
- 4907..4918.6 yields 4912.33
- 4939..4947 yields 4946.38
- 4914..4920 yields 4916.86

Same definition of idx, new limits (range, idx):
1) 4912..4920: 0.5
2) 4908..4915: 0.9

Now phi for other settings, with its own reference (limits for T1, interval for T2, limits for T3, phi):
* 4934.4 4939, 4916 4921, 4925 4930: -0.1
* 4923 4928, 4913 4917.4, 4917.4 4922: 0.4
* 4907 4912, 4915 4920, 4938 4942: -0.3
